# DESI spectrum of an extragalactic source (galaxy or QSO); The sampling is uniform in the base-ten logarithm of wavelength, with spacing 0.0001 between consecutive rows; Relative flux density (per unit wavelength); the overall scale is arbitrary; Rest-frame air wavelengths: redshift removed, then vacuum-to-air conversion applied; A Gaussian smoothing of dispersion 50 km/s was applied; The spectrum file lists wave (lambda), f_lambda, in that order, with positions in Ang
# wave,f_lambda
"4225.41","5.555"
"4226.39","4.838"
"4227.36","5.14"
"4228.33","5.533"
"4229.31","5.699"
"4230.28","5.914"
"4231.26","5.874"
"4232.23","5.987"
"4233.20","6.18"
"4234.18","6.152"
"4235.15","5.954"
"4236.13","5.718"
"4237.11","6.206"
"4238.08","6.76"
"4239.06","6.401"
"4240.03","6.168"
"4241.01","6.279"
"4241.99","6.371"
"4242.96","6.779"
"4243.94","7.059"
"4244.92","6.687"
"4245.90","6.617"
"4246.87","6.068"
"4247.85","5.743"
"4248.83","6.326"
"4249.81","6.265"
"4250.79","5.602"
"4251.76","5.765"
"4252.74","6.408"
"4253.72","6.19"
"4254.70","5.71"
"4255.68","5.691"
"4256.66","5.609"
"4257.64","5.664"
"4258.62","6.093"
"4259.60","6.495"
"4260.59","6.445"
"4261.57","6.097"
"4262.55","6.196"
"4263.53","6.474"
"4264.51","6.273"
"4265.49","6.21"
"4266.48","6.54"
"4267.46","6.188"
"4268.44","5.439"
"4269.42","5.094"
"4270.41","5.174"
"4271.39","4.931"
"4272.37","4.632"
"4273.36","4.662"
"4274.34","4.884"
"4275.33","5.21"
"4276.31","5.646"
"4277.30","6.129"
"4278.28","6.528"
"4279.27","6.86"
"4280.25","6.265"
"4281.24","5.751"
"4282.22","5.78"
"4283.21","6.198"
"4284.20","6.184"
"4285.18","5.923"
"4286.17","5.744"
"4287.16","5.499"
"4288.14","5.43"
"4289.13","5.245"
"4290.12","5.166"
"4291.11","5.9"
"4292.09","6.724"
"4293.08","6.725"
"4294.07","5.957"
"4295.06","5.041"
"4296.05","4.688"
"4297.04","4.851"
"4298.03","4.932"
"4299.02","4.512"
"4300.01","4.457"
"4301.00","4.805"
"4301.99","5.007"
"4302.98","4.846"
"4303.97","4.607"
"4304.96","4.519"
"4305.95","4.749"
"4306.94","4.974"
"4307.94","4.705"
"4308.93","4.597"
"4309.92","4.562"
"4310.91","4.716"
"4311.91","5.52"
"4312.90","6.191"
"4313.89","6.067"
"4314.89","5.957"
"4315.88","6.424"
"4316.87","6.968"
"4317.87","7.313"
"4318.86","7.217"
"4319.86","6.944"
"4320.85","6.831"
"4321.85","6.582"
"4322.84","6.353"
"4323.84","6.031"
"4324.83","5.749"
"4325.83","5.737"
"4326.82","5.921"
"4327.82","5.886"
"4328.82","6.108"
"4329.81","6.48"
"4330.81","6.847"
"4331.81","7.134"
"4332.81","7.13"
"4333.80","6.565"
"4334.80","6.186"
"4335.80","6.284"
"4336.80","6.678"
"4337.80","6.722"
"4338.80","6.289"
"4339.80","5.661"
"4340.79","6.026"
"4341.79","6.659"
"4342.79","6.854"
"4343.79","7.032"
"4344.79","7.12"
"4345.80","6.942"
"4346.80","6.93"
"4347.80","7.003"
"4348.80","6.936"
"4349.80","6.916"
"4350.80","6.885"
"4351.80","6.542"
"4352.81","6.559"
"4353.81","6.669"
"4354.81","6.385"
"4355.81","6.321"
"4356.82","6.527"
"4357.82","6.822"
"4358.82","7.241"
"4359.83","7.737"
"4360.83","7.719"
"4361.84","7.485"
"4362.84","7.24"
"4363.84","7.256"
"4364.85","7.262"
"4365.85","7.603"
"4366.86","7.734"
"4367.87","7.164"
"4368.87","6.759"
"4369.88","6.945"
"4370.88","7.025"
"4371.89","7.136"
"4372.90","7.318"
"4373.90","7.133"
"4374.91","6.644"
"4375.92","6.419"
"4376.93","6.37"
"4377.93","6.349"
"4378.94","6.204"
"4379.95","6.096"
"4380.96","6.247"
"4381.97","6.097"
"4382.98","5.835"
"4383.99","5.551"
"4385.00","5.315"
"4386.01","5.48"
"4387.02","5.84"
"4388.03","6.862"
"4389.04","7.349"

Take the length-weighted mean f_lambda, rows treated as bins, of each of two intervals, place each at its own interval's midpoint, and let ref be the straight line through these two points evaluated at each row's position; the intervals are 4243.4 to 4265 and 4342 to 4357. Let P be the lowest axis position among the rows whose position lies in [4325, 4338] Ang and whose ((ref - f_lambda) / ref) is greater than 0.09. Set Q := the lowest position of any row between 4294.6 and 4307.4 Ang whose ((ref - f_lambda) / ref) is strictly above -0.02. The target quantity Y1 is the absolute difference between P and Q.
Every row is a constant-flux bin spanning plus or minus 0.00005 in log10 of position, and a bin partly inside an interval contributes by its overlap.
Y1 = 30.8 Ang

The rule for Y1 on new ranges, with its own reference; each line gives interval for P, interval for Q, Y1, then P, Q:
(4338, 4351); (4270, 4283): 69.4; 4339.80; 4270.41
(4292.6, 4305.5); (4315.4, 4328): 20.8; 4295.06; 4315.88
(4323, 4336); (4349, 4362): 26.0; 4324.83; 4350.80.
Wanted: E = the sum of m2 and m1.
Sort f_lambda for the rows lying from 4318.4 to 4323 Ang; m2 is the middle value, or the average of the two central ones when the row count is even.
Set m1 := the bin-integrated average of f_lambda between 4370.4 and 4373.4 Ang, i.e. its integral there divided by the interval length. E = 14.0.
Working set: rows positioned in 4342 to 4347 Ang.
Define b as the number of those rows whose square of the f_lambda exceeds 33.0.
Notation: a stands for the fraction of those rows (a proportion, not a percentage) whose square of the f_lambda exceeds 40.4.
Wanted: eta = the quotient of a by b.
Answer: 0.20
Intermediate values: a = 1.00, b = 5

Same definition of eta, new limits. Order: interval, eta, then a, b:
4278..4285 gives 0.04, 0.29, 7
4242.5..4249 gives 0.10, 0.57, 6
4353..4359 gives 0.14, 0.83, 6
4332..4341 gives 0.06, 0.44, 8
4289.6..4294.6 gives 0.10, 0.40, 4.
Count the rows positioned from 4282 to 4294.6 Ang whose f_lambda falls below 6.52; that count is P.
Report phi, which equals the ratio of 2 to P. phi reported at 0.18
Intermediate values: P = 11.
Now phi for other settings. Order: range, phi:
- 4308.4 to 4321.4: 0.25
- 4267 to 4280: 0.18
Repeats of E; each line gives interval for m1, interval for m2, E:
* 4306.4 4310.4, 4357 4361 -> 12.2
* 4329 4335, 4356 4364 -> 14.0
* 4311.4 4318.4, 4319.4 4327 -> 12.5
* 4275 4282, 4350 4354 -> 12.7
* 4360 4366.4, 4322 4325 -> 13.5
